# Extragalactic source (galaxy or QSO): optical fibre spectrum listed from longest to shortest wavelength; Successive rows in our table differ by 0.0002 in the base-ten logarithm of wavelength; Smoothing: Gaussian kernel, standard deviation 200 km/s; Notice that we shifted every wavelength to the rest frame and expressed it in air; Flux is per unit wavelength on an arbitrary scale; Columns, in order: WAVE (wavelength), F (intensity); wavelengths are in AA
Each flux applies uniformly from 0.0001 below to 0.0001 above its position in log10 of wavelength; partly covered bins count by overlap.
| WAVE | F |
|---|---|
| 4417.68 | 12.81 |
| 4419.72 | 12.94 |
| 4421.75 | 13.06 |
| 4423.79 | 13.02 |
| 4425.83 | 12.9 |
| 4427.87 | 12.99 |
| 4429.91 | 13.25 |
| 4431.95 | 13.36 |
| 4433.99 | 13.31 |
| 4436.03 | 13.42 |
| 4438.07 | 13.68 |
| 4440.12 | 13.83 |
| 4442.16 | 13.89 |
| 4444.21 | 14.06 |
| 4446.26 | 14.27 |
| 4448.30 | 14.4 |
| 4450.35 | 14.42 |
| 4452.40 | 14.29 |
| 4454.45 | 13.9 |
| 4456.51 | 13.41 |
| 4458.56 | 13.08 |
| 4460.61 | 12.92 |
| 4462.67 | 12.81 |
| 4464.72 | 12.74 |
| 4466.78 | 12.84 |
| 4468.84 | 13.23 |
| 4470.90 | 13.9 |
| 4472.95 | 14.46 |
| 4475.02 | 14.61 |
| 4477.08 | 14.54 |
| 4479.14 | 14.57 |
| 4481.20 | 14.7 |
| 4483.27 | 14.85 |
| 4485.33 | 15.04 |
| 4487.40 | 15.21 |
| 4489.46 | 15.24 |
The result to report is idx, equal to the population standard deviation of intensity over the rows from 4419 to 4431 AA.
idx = 0.11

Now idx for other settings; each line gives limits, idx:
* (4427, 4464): 0.51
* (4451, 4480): 0.71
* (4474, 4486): 0.18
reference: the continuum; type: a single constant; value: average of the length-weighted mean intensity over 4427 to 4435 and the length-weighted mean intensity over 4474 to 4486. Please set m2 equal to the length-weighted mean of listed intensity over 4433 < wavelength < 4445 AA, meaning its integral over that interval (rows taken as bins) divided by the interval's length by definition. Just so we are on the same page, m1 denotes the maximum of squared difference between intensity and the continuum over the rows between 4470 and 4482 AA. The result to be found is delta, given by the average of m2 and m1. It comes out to 7.11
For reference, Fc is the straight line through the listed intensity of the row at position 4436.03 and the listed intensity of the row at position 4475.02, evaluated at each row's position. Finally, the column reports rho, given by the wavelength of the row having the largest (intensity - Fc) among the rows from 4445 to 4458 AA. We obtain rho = 4448.30 AA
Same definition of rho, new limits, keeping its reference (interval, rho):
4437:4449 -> 4448.30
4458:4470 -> 4458.56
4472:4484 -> 4475.02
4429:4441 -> 4440.12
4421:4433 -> 4421.75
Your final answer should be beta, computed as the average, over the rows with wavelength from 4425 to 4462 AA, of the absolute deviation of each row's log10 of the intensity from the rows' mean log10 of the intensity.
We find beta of 0.0143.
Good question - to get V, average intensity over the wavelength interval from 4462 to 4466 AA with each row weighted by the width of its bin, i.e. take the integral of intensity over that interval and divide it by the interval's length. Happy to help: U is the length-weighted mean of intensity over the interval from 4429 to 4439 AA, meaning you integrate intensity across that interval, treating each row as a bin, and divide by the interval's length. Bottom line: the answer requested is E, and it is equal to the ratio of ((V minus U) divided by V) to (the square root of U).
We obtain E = -0.013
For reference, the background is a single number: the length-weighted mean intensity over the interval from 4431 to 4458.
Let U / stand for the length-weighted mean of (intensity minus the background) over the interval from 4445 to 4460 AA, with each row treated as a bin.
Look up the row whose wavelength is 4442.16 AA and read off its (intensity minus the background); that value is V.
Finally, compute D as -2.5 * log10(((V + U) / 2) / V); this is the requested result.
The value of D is -0.56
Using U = 0.1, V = 0.0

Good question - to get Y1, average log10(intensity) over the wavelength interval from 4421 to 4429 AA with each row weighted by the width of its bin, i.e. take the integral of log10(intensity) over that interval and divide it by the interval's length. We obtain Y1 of 1.11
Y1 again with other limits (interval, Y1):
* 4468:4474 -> 1.14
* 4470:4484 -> 1.16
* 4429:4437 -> 1.13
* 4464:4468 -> 1.11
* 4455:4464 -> 1.12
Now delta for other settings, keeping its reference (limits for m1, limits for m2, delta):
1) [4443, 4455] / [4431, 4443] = 6.89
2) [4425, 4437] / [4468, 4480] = 7.69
